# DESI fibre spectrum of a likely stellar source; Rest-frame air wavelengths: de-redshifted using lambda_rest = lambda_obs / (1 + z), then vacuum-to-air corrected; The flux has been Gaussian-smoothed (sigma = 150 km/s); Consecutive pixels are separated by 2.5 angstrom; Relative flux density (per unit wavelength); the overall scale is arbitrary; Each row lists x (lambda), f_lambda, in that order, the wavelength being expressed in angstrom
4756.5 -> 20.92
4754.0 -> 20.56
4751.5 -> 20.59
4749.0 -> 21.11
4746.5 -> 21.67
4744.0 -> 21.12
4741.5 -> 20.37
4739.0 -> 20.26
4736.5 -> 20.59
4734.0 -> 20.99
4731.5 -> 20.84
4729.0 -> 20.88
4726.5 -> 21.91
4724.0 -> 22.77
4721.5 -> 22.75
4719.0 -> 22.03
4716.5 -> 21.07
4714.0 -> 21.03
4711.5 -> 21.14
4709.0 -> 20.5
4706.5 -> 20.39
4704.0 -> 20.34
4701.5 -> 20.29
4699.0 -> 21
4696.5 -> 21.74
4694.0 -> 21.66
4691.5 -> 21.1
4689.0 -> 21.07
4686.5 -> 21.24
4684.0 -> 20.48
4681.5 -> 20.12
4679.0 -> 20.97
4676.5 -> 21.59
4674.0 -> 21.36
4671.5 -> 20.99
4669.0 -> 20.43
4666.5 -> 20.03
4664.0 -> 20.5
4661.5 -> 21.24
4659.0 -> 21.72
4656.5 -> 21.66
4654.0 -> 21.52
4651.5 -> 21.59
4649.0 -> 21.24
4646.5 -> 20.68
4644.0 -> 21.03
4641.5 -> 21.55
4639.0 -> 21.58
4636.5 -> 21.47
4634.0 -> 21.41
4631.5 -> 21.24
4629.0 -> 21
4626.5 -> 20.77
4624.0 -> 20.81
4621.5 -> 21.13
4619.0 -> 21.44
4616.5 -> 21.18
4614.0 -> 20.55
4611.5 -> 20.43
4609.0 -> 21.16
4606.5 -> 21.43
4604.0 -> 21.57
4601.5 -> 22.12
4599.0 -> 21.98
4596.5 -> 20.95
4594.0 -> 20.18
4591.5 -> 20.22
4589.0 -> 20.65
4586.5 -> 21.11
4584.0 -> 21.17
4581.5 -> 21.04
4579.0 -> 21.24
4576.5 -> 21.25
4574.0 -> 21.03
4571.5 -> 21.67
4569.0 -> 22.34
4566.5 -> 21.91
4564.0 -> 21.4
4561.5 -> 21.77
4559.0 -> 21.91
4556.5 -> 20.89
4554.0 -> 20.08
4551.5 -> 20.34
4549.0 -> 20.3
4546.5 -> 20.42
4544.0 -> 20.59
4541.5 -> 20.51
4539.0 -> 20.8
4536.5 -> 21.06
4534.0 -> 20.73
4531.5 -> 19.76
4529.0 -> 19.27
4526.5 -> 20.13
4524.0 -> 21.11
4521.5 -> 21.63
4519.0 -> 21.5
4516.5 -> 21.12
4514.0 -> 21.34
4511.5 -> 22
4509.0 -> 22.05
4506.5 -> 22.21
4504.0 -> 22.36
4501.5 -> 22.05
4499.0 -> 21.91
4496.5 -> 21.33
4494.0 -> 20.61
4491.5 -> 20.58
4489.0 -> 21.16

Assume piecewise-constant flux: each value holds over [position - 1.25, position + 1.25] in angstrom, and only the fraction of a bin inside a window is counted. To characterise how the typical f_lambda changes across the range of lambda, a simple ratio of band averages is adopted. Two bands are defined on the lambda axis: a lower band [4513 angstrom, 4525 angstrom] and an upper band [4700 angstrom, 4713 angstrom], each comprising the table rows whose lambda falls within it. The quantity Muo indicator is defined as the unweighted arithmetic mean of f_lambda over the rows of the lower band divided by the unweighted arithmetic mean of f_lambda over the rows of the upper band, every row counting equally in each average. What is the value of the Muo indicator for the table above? 1.04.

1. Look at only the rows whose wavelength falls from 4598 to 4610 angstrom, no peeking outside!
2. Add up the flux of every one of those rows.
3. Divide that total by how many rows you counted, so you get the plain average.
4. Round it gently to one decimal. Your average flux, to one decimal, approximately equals 21.7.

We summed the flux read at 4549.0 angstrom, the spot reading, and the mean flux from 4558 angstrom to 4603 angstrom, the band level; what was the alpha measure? 41.6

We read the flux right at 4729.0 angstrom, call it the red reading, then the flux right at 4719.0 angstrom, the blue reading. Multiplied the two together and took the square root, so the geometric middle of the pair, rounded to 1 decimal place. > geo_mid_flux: 21.4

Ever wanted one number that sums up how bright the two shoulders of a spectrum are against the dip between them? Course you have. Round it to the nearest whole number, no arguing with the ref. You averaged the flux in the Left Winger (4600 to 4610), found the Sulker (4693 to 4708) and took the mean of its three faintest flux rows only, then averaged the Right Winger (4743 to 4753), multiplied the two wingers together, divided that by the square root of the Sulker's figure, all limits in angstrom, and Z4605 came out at 101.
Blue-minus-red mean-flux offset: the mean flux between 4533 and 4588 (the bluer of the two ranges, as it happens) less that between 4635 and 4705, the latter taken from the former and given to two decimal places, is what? -0.01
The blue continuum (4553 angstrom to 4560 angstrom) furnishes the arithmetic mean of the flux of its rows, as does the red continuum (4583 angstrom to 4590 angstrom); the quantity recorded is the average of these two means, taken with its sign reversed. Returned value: -21.0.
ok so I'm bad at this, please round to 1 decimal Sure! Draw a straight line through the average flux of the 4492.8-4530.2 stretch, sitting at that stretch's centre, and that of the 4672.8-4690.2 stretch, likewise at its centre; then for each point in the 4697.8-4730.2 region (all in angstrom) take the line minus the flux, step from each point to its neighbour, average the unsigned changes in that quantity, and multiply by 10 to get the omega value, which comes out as 4.4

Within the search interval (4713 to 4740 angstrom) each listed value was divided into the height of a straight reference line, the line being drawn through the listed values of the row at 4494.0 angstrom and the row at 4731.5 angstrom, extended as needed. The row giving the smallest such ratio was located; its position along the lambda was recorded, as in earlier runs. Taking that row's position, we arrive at 4724.0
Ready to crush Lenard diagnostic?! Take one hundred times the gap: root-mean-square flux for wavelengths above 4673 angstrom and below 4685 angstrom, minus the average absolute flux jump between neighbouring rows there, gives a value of 2040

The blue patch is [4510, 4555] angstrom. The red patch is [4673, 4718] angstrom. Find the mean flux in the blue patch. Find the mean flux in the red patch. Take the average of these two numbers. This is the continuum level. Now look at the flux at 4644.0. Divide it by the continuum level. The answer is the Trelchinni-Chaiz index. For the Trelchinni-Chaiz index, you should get 1.01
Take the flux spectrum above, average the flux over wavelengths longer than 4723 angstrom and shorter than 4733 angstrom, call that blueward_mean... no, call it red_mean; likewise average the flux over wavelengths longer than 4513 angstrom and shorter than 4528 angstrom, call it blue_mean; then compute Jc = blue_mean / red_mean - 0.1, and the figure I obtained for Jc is 0.879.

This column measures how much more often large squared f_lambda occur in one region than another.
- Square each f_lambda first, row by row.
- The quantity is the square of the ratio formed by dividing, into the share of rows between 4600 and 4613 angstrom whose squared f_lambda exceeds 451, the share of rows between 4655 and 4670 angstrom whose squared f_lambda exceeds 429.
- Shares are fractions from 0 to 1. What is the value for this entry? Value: 1.4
